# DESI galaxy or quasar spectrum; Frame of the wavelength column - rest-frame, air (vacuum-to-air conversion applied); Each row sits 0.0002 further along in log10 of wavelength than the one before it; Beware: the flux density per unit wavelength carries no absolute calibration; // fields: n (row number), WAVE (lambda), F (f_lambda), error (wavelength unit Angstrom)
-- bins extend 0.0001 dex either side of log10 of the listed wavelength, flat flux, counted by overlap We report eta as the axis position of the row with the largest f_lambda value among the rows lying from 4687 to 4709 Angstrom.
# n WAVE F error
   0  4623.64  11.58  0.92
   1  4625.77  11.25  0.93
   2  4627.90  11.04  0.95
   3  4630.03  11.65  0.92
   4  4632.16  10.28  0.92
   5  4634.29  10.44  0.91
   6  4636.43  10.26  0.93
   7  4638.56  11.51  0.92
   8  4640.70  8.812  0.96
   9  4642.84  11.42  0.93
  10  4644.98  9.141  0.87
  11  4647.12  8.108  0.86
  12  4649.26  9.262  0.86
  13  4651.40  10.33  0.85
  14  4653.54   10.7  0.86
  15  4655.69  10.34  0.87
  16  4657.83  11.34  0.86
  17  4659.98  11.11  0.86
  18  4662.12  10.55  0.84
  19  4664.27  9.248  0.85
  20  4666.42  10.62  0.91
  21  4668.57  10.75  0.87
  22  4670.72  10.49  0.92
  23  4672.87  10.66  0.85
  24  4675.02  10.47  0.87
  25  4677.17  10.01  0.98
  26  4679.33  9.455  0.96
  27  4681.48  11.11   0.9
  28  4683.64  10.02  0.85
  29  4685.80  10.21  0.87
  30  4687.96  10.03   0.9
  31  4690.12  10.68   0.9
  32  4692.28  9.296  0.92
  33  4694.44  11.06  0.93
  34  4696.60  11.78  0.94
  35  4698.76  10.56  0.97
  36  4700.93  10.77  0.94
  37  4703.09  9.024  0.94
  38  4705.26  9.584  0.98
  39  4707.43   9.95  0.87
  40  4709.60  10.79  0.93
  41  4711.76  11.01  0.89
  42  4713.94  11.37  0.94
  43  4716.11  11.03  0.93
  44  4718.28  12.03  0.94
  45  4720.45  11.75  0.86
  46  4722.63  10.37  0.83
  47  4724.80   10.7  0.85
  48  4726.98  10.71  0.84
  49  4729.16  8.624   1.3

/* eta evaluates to 4696.60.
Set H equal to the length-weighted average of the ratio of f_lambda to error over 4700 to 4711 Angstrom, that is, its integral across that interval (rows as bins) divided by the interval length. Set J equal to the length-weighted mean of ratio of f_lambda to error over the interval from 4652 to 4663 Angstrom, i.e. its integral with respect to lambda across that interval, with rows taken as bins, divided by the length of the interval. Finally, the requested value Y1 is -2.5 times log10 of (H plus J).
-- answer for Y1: -3.42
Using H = 10.8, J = 12.6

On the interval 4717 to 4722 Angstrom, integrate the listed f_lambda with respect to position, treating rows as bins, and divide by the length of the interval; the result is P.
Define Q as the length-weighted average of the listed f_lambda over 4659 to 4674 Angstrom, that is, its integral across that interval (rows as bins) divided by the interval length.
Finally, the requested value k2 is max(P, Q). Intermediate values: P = 11.7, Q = 10.5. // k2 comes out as 11.7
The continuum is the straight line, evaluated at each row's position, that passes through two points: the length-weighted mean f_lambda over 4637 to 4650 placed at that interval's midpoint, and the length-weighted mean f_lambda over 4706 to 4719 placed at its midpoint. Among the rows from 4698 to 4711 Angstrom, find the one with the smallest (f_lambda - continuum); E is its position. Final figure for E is 4703.09 Angstrom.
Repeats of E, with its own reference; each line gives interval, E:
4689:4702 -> 4692.28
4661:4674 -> 4664.27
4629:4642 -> 4640.70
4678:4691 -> 4679.33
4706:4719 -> 4707.43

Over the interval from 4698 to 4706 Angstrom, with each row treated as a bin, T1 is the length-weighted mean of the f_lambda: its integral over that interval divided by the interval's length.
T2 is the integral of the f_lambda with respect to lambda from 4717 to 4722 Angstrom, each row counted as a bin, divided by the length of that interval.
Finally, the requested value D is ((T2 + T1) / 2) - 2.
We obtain 8.85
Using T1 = 10.0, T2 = 11.7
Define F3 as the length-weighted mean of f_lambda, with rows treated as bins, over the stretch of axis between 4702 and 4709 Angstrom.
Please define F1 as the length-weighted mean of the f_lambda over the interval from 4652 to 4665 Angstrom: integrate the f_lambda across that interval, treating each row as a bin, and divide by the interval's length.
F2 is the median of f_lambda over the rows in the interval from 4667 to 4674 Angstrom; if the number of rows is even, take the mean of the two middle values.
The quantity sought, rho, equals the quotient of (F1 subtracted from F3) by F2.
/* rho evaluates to -0.09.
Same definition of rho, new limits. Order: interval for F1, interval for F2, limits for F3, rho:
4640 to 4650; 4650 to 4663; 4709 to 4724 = 0.17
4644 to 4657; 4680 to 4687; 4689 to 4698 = 0.10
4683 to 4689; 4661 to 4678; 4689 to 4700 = 0.06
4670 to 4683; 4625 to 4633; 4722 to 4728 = 0.02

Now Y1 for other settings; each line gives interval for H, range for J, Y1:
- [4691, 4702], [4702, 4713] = -3.37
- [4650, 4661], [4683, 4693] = -3.44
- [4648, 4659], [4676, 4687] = -3.42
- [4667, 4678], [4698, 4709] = -3.38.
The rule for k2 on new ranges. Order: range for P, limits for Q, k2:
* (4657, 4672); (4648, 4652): 10.6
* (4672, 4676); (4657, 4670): 10.6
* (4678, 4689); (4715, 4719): 11.5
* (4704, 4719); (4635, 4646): 10.8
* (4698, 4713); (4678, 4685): 10.2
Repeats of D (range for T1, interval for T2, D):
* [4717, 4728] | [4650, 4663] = 8.91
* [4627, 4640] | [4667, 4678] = 8.65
